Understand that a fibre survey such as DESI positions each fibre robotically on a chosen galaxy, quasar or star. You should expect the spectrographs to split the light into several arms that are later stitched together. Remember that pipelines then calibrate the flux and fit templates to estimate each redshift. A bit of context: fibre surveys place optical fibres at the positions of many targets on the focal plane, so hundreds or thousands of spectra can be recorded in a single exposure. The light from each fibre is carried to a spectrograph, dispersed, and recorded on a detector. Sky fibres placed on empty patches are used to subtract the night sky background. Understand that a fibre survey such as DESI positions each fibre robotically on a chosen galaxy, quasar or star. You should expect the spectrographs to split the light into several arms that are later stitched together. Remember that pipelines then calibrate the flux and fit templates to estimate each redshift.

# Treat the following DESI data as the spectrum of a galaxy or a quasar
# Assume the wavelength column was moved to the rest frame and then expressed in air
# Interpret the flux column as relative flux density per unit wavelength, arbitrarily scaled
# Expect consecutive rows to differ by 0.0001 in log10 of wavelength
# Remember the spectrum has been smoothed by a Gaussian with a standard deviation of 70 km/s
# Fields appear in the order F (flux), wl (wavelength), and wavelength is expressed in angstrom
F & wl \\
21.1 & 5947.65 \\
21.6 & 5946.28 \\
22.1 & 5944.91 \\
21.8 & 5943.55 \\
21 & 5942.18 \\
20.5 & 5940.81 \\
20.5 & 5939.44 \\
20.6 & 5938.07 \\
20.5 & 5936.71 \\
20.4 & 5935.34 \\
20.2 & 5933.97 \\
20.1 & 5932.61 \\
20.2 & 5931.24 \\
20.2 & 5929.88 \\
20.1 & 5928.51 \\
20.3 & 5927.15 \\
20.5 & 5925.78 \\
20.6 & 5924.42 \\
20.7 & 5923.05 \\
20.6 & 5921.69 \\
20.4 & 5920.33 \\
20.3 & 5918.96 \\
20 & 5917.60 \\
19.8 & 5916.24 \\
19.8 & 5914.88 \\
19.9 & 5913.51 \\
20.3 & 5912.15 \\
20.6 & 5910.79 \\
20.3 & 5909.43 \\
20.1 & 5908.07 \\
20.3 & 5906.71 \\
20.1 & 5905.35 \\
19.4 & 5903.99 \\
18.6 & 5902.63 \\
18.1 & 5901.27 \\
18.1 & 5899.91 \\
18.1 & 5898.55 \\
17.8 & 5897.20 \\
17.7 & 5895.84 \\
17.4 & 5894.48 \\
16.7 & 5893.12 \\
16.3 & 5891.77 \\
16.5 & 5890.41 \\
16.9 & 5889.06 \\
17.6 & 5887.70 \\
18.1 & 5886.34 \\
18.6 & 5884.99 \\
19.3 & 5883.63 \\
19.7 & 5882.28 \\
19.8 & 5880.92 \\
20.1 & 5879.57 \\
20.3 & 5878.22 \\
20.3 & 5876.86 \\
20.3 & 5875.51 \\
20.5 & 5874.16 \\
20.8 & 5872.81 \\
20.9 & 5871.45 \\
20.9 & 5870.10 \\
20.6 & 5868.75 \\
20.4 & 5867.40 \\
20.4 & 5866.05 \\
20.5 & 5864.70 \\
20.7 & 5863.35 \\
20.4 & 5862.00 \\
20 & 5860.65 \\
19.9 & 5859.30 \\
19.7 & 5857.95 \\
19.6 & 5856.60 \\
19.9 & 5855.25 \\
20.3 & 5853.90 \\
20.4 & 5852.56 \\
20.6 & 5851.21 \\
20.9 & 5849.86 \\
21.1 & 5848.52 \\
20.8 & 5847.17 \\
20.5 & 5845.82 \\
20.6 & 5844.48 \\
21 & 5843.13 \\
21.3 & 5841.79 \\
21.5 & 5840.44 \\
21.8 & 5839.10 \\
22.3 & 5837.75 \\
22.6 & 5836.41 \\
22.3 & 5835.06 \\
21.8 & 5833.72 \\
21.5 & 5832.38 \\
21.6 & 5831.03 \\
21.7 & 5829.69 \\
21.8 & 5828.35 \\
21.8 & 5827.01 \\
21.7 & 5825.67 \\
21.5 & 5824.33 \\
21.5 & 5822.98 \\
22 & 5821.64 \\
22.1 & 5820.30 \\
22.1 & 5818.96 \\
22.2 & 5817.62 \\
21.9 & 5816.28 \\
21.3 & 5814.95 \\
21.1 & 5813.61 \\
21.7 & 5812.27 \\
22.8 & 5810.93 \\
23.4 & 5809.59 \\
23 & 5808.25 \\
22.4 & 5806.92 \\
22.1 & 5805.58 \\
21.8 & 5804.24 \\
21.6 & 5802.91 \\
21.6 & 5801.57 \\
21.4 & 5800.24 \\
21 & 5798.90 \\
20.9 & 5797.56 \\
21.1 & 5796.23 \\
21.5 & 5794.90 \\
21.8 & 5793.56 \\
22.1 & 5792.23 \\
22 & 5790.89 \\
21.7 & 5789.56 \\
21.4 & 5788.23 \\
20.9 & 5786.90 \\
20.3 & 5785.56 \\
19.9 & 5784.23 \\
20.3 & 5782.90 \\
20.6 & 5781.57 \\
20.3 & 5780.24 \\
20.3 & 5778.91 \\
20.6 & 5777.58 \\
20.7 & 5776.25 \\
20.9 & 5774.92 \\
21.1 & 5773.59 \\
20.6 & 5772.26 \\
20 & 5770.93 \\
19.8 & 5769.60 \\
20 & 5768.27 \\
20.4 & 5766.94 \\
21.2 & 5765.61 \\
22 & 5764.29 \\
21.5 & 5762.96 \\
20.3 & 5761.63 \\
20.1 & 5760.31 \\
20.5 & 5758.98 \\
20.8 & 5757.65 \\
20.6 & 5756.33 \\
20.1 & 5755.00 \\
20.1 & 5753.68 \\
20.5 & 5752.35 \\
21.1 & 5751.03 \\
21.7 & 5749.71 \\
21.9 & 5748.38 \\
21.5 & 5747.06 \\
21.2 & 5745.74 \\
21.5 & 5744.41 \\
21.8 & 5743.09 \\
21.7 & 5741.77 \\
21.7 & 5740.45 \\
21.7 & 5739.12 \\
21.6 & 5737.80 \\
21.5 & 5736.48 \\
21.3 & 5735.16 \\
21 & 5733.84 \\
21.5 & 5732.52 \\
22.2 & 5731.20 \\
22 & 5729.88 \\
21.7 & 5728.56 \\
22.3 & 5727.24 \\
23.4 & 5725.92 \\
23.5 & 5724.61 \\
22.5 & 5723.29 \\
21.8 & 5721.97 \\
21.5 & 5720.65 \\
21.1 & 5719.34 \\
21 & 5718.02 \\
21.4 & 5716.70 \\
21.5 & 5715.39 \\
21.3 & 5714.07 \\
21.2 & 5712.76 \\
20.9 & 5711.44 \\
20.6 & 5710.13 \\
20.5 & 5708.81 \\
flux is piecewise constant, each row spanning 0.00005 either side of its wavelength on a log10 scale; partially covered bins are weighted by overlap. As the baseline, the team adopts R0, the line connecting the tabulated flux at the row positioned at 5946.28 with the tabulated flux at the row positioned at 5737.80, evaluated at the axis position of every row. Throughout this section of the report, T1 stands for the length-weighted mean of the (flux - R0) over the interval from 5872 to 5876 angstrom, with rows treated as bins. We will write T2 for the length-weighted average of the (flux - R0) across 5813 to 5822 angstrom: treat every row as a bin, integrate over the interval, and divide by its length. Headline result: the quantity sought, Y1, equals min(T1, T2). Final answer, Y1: -1.0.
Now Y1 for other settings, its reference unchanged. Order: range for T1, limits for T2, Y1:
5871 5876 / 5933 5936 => -1.3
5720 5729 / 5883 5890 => -3.6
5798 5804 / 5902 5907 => -2.0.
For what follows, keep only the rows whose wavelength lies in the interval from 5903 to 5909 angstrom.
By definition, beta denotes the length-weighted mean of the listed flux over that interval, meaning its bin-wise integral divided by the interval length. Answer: 19.9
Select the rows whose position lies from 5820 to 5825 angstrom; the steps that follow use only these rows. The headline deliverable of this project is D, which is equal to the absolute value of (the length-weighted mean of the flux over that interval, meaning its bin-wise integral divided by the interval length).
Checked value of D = 21.7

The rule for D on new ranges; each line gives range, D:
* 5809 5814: 22.3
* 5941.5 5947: 21.6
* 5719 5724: 21.8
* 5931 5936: 20.2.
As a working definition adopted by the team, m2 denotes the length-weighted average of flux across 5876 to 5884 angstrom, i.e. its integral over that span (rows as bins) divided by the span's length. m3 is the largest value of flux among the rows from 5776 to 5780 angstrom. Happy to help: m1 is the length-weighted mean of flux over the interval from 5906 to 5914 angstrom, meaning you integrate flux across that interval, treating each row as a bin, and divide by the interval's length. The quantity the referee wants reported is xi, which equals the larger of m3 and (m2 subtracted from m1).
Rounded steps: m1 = 20.3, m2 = 20.0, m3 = 20.7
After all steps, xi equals 20.7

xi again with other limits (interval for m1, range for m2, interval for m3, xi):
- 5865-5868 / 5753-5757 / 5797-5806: 22.1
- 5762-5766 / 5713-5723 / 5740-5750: 21.9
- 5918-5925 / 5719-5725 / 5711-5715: 21.3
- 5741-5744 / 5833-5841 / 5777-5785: 20.6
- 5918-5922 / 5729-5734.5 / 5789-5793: 22.1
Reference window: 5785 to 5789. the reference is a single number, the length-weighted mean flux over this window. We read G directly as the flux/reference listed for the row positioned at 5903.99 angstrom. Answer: 0.93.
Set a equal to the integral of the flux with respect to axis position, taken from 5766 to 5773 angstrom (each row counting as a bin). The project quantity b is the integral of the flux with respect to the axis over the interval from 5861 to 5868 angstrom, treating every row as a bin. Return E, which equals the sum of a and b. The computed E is 285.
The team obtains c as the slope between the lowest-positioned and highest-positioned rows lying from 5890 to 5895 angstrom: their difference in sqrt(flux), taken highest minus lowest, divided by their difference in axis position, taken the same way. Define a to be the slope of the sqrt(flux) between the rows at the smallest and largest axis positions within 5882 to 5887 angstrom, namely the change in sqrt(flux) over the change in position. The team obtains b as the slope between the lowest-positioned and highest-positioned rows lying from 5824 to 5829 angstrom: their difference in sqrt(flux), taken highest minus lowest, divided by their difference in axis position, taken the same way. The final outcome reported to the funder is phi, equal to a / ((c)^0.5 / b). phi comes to -0.002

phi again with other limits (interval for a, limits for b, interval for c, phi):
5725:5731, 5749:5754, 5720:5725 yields 0.007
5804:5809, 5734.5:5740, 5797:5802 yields 0.003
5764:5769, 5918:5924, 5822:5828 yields -0.007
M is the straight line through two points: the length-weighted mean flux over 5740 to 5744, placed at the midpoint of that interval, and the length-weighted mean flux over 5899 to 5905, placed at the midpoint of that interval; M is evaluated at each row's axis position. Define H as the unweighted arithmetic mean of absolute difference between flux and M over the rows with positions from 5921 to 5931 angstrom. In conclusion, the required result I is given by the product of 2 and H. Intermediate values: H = 2.30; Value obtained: 4.59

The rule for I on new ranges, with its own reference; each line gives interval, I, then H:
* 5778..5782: 1.21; 0.60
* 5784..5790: 1.23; 0.62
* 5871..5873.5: 3.32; 1.66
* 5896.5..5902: 1.26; 0.63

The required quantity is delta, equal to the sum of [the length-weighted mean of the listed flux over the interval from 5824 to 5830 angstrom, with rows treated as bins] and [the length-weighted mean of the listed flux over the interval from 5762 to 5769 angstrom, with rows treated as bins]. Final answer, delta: 43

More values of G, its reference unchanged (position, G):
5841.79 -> 1.02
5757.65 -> 1.00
